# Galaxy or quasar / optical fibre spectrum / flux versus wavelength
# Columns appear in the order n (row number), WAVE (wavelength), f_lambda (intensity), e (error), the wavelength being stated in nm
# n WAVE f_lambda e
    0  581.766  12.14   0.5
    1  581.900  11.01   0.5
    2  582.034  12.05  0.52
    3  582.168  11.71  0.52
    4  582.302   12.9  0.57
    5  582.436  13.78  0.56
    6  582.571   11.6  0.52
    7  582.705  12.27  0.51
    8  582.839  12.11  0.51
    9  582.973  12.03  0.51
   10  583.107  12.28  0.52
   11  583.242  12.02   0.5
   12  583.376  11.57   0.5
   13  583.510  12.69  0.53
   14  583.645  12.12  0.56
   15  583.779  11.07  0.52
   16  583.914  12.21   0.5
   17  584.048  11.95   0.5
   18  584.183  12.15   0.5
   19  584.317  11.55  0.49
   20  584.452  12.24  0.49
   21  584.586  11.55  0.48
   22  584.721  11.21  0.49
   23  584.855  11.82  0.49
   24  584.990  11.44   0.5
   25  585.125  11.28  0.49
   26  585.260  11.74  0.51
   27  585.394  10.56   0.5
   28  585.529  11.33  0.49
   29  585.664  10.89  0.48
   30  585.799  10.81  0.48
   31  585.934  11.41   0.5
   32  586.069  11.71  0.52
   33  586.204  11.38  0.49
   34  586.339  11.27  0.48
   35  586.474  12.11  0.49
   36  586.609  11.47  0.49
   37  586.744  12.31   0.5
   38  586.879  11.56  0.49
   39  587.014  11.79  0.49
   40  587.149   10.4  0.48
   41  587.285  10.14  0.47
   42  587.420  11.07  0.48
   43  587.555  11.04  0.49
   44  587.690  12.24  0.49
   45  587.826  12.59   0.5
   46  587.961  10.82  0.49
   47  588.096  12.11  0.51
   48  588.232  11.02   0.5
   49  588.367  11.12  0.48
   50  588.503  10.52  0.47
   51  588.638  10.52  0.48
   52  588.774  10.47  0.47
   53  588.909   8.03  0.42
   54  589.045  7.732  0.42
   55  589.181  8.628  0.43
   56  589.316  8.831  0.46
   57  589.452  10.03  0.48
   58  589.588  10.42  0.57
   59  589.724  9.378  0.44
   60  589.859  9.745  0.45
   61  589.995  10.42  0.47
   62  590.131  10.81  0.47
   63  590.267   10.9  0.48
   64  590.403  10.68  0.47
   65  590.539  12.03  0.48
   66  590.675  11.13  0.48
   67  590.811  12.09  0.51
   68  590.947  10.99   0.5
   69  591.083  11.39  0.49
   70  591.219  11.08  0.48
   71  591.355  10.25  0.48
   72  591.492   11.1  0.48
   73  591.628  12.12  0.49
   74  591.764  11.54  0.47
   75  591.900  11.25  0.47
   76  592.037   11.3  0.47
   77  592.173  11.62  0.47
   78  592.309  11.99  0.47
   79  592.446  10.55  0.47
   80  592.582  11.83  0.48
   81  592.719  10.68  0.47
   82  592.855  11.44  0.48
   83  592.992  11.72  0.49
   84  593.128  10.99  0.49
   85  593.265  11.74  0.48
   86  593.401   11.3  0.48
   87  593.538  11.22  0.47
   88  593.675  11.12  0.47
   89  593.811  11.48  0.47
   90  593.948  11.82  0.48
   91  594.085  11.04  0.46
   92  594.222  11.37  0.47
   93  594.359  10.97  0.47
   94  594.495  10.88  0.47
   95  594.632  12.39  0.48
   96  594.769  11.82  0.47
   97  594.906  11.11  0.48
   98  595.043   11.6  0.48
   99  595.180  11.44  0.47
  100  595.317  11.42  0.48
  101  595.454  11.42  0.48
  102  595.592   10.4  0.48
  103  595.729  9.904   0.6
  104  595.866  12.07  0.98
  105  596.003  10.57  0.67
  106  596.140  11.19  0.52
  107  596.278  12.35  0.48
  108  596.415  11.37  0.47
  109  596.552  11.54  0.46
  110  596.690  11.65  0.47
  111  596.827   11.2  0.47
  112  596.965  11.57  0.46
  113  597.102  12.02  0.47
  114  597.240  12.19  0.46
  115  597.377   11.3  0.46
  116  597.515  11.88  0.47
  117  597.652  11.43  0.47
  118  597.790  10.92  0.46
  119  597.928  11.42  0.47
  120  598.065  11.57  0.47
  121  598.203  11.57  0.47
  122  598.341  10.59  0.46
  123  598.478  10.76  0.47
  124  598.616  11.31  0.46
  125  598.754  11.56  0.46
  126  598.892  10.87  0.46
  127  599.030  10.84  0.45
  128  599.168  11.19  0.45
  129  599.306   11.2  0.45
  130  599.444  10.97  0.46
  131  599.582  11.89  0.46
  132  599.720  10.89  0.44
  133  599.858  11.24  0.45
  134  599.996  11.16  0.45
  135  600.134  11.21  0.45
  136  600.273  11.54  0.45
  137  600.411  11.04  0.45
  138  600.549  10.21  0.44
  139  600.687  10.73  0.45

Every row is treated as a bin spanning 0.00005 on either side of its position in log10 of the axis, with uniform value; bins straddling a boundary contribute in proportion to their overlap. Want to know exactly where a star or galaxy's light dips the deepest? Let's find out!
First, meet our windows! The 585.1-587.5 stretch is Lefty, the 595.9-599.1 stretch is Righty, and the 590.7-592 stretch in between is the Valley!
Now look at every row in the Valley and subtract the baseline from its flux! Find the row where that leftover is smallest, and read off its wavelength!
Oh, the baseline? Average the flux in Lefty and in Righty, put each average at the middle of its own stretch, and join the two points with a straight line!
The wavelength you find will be 591.355 nm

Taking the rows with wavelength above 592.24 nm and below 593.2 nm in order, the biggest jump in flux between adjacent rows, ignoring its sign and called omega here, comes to 1.4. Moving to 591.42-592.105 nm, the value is 1.0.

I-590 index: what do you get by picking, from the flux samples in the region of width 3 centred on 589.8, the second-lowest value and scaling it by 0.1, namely 0.80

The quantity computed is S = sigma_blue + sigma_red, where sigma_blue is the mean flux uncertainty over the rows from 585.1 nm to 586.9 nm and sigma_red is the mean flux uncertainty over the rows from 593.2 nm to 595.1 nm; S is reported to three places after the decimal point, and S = 0.967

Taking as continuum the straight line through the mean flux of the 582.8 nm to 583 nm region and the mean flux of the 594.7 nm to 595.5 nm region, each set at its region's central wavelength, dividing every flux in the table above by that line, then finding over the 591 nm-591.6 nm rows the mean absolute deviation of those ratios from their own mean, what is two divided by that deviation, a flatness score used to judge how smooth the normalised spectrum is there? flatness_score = 66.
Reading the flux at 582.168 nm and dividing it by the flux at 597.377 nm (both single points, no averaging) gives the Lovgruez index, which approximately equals 1.036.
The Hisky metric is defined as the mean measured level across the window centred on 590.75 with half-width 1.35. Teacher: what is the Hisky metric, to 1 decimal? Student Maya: 10.9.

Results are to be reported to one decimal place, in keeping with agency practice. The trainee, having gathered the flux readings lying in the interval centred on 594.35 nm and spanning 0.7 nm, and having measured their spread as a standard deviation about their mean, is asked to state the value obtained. 0.6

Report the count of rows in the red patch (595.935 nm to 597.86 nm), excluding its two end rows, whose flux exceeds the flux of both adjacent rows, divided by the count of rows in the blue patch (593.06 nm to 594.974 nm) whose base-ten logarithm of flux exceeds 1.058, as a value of 0.80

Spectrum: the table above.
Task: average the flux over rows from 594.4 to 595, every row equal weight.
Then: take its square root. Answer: 3.40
